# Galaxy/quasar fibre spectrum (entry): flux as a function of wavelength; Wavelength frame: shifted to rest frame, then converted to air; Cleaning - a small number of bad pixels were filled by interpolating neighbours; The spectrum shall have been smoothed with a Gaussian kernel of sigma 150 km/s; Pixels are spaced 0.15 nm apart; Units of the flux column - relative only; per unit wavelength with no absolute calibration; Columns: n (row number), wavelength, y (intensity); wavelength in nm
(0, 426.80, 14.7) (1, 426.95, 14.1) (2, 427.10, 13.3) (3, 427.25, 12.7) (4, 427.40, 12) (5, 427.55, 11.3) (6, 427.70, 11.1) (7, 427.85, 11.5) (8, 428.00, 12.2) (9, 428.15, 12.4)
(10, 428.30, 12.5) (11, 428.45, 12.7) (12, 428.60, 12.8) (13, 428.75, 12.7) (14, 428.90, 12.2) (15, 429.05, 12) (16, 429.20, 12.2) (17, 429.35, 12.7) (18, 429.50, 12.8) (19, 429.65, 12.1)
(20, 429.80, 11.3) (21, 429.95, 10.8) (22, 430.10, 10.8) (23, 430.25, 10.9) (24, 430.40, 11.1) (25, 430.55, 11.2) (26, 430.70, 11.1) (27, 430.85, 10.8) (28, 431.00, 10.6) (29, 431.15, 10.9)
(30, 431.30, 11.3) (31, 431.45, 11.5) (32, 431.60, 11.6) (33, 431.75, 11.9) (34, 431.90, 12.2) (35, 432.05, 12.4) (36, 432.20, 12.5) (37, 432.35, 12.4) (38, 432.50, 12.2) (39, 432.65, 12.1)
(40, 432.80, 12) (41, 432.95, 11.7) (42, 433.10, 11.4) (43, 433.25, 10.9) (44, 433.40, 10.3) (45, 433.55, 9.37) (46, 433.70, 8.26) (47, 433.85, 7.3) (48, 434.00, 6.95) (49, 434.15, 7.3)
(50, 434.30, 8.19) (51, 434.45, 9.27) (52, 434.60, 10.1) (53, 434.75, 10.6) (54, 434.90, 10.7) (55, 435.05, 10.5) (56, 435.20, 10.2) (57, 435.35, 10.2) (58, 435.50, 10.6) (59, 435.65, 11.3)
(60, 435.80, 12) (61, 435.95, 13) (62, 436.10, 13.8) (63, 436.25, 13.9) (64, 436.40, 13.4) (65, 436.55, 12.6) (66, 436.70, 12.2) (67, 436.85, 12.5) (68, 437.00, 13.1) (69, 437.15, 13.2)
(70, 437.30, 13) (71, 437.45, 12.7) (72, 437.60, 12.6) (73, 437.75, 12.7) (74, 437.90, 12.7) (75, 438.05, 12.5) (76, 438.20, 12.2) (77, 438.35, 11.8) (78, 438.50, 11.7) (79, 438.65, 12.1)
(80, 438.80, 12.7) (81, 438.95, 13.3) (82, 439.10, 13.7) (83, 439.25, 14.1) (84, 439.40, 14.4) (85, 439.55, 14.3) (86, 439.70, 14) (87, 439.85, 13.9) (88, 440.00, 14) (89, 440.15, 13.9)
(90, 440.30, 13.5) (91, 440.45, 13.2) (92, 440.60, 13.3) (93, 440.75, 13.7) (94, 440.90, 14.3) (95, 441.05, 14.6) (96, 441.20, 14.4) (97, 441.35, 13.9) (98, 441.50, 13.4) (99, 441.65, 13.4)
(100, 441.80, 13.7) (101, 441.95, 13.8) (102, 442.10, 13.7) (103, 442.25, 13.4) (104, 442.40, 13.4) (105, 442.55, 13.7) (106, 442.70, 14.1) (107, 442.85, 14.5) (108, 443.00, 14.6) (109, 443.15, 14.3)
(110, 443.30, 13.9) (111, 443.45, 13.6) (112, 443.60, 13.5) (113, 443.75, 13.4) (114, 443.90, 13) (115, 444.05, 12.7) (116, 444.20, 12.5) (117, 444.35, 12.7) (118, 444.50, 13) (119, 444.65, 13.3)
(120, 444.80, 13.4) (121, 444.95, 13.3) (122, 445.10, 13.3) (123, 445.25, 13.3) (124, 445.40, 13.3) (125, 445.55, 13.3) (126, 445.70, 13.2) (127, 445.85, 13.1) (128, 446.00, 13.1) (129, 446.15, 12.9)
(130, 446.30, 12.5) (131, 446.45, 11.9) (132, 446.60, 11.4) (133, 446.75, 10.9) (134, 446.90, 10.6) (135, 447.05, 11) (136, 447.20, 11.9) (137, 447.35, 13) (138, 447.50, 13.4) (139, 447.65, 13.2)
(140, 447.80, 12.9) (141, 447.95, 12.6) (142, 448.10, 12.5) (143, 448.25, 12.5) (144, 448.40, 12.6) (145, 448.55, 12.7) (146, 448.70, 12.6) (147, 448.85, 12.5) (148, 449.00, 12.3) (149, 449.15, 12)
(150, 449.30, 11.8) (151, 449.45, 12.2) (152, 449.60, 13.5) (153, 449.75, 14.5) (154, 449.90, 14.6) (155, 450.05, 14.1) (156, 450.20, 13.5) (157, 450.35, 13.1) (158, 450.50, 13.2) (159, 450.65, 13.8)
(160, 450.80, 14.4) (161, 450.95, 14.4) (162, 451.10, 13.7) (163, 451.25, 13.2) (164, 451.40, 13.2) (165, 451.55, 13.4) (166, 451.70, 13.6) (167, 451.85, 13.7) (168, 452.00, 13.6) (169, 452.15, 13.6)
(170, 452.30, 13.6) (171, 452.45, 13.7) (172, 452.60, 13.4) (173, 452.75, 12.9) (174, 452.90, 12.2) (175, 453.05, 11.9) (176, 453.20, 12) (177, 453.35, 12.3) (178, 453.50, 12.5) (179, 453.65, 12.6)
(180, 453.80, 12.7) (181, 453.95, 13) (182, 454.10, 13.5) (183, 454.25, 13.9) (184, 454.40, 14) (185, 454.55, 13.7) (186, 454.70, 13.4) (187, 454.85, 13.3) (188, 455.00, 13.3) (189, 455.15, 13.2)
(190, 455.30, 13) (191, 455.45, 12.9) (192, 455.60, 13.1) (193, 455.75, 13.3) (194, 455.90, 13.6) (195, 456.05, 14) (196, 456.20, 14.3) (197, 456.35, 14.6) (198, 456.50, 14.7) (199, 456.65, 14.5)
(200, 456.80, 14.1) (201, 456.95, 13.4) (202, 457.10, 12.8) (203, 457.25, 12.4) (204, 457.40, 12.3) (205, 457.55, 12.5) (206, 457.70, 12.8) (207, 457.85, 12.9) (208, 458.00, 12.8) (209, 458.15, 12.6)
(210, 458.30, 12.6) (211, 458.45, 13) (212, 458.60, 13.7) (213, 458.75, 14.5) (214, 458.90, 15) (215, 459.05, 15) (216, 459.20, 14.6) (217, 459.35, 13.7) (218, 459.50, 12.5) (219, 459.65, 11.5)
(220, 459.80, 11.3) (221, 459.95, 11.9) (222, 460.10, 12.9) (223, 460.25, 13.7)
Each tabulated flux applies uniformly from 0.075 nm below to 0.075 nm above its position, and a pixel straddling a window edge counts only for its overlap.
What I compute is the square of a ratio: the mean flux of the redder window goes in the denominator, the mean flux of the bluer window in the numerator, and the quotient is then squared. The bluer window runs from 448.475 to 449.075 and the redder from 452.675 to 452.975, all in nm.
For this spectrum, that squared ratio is 1.00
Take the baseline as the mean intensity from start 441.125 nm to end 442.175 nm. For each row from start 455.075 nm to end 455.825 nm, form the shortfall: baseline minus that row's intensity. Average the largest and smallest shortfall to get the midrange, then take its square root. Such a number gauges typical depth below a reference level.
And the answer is 0.8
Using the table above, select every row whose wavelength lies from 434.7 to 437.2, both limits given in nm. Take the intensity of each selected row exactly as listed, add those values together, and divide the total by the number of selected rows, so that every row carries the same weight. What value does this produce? 12.0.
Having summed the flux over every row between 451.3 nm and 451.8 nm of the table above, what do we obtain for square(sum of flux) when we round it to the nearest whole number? 1616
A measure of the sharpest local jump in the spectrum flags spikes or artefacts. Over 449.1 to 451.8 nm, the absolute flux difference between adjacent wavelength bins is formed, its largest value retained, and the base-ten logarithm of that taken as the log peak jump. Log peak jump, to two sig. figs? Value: 0.11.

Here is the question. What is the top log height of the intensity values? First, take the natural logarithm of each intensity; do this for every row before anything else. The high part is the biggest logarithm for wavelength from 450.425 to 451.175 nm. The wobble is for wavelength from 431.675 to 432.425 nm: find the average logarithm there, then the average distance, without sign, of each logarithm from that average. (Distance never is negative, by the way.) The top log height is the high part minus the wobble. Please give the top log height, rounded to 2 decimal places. 2.65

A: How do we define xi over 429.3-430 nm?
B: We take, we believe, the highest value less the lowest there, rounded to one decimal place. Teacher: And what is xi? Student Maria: 2.0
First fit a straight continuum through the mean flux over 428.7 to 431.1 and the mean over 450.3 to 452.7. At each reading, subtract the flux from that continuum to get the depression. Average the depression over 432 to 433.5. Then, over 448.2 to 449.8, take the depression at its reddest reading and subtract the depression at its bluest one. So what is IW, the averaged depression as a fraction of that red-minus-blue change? 0.0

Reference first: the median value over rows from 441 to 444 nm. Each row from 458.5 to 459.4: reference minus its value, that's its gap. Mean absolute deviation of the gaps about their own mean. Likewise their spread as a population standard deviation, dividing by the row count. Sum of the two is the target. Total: 1.02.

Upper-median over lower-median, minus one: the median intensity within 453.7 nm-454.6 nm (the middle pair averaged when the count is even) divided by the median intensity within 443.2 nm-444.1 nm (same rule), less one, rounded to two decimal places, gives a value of 0.01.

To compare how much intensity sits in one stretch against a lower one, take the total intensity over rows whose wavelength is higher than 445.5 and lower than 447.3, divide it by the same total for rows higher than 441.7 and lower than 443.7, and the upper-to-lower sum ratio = 0.81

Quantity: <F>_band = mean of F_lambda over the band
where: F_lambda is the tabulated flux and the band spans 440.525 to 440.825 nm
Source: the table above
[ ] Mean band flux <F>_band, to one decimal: 13.5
